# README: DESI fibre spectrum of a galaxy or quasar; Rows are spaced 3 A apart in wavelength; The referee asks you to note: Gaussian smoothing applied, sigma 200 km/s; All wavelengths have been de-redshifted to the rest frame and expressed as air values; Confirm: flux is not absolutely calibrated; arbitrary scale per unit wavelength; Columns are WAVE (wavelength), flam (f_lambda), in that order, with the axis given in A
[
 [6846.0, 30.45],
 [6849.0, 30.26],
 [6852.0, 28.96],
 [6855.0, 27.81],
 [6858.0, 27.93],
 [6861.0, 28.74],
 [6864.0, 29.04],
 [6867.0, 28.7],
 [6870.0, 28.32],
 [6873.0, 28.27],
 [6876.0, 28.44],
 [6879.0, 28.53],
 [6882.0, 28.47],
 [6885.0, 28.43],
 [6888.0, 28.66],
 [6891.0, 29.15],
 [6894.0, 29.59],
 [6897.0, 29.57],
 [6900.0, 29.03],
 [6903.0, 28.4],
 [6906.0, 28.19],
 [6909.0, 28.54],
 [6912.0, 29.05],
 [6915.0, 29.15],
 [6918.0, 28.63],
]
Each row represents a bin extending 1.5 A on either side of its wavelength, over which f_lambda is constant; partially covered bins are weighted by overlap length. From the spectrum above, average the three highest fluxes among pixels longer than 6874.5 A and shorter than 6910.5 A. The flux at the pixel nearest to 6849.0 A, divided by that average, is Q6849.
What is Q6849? 1.03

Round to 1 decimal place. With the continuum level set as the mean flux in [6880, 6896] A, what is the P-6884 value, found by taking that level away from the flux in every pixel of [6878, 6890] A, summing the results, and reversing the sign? 1.4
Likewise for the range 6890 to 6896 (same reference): -1.0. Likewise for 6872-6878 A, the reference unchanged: 1.0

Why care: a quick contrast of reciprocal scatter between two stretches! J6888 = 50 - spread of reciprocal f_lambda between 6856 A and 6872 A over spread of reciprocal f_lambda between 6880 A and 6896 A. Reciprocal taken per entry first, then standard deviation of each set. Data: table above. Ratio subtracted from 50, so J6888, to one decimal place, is 49.1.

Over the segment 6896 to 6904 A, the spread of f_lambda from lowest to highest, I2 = 1.2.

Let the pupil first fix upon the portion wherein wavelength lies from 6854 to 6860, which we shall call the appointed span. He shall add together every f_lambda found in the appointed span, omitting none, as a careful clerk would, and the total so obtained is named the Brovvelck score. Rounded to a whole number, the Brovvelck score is 56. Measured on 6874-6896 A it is 201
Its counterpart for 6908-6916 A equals 87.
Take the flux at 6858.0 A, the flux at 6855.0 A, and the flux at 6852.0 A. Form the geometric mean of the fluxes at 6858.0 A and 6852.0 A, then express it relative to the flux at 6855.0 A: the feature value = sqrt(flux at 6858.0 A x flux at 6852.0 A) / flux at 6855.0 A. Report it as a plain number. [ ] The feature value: 1.02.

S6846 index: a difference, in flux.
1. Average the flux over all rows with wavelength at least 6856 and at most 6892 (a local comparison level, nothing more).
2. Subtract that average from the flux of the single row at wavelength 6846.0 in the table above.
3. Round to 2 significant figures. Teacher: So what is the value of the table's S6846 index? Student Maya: 1.9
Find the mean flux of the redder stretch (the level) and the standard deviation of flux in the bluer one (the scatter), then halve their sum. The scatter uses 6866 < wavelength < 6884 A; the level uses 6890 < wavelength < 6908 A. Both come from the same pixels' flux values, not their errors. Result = 14.56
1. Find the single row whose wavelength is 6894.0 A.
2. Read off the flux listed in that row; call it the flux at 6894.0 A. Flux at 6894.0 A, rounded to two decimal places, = 29.59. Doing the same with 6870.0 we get 28.32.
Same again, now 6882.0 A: 28.47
